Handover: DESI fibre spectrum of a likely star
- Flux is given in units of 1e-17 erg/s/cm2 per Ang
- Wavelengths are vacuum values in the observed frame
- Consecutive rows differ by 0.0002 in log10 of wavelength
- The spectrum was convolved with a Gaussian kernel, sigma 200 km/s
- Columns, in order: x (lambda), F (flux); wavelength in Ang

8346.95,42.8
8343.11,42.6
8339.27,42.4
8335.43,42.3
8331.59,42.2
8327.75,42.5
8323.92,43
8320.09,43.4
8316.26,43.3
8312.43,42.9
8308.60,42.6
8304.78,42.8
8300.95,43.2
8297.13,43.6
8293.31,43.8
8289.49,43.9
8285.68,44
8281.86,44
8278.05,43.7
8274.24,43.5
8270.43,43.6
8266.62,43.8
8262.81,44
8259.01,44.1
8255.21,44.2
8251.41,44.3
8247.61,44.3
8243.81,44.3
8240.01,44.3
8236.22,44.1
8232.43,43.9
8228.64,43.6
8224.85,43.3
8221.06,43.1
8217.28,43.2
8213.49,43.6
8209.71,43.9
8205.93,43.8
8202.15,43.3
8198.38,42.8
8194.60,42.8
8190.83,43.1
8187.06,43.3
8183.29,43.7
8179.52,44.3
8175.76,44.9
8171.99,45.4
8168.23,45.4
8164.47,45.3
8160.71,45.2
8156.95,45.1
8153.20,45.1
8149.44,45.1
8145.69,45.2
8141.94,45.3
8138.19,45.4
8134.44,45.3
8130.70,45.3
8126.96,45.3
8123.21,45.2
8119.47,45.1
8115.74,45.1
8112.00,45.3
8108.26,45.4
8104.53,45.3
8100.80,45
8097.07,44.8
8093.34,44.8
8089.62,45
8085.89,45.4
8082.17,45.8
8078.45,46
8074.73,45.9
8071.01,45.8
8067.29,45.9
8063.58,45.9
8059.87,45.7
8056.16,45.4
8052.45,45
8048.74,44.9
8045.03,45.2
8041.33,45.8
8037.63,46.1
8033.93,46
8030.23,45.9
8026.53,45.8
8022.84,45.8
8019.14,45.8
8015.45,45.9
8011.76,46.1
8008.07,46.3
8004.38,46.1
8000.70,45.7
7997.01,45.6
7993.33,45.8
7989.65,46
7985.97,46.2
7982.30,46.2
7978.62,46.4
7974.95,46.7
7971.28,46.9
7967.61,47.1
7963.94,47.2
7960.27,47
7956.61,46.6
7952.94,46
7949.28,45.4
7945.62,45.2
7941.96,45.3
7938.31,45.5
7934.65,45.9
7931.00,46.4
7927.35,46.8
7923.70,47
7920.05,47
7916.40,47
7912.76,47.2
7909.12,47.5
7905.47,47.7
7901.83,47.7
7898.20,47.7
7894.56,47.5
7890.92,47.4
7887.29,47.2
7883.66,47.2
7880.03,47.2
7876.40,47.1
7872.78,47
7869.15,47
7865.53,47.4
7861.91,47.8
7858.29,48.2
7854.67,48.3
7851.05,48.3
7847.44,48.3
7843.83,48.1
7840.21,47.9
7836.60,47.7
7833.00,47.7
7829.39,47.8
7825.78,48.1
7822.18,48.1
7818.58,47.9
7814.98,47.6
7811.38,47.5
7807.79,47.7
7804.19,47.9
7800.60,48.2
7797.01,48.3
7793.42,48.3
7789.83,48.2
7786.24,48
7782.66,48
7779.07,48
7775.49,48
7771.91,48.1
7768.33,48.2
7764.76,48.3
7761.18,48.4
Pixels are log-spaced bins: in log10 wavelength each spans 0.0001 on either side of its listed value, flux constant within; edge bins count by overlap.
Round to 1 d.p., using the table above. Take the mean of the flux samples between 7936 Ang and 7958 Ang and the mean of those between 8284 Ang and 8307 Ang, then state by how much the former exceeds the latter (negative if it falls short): 2.1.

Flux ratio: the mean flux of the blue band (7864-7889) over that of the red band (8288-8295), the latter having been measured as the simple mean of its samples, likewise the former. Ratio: 1.08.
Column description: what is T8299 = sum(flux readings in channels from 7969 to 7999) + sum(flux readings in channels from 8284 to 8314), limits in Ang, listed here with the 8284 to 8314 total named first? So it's 717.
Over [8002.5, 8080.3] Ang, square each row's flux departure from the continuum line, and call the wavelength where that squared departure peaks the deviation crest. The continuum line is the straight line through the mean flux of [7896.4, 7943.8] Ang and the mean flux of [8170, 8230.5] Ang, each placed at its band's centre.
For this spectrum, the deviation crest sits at 8078.45 Ang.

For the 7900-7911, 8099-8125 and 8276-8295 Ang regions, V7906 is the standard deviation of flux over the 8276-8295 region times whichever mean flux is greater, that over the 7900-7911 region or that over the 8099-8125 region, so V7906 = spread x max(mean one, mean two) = 6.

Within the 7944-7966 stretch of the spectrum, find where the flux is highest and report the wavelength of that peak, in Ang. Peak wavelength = 7963.94 Ang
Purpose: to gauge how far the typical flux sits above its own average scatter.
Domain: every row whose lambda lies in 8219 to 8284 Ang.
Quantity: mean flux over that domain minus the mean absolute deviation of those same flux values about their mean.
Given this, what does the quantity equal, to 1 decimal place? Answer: 43.6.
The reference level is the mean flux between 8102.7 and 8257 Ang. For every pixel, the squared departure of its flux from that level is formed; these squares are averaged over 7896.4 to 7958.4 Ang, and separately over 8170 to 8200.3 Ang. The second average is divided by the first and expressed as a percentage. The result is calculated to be 24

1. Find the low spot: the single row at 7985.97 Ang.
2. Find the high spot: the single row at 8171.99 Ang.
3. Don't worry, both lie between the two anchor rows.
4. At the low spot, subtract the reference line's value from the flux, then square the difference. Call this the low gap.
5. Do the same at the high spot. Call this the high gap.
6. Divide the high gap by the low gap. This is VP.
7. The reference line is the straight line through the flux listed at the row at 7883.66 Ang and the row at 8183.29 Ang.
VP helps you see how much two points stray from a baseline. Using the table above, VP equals 65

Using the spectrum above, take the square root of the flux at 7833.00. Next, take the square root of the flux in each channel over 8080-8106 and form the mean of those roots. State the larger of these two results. 6.91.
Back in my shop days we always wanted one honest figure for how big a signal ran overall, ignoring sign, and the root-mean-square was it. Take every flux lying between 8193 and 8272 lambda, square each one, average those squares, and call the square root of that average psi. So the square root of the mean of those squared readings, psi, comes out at 43.7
